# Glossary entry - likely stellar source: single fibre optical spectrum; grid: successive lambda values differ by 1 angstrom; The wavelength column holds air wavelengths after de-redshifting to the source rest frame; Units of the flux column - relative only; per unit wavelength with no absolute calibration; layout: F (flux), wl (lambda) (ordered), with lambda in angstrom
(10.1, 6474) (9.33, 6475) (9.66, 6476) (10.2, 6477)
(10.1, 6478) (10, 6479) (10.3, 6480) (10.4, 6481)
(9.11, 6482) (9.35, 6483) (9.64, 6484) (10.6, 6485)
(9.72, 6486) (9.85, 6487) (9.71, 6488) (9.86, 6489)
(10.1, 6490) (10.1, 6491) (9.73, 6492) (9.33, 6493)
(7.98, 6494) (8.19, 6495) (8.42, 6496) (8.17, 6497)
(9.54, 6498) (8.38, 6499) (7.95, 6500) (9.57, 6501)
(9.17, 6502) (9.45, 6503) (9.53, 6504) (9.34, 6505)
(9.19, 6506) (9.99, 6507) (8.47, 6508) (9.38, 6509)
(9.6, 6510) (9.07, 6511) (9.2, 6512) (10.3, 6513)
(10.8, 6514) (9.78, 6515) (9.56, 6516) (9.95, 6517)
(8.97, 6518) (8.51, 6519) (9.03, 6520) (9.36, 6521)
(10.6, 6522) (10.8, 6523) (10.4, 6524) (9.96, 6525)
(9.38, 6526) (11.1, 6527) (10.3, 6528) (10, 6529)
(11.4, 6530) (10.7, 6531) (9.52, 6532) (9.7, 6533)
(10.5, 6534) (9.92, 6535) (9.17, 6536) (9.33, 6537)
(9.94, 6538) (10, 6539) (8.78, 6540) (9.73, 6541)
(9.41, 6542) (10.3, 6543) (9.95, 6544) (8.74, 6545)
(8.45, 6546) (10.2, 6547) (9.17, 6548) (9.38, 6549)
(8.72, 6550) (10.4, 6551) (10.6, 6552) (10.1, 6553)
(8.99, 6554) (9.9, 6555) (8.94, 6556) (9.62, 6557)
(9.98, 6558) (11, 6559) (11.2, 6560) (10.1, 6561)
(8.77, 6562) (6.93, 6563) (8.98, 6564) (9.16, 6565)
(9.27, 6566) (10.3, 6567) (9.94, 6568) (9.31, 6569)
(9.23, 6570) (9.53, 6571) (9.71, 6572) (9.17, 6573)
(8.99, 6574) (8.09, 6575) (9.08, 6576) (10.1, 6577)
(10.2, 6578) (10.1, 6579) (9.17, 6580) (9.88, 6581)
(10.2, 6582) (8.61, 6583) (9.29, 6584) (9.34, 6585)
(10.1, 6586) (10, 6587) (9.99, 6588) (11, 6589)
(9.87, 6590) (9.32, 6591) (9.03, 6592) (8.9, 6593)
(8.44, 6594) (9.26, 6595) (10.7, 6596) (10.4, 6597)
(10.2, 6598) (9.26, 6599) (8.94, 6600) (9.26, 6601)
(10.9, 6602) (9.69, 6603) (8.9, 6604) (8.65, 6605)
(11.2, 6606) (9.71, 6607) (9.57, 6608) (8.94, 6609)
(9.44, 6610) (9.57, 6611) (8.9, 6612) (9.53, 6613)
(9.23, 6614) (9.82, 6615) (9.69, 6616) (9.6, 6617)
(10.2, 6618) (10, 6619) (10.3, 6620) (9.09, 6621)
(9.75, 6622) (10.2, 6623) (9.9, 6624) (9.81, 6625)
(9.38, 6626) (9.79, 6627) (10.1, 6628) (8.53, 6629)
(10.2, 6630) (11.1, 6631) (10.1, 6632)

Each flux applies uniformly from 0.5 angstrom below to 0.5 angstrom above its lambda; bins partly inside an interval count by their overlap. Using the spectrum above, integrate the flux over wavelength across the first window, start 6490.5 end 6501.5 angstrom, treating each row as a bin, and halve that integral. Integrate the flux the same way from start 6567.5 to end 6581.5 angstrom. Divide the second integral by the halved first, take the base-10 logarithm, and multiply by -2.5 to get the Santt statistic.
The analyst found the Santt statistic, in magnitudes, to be -1.1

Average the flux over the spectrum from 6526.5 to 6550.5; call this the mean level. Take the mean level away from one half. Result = -9.3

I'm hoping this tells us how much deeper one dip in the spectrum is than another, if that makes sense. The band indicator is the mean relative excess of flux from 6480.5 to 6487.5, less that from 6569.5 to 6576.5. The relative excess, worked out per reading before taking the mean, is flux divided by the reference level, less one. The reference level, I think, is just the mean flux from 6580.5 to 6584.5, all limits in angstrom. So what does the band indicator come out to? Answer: 0.07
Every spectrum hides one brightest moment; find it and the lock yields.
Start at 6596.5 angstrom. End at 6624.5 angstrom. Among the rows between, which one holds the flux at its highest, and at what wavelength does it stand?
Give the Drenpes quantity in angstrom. 6606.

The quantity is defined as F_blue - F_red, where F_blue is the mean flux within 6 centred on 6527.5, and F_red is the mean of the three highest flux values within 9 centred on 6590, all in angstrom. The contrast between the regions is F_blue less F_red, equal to -0.01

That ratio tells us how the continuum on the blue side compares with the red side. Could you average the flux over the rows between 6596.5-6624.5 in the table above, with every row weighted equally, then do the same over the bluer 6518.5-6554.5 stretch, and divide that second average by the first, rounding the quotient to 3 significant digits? 1.01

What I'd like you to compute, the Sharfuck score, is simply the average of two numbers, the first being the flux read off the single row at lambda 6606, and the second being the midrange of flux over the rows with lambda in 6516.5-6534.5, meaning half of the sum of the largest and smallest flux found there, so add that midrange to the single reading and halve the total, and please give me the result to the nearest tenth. 10.6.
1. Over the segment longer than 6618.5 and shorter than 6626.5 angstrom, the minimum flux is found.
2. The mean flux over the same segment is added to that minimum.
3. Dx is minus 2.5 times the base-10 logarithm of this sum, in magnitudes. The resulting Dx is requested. -3.19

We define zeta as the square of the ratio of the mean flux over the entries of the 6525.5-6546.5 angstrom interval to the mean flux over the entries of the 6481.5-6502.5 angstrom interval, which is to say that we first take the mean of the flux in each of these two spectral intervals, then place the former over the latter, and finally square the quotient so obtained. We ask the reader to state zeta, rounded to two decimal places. 1.13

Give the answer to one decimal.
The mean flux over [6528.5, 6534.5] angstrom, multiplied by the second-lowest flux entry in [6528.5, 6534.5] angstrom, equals 99.9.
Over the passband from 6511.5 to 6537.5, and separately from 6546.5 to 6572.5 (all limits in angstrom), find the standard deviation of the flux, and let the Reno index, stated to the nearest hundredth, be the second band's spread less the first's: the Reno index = 0.13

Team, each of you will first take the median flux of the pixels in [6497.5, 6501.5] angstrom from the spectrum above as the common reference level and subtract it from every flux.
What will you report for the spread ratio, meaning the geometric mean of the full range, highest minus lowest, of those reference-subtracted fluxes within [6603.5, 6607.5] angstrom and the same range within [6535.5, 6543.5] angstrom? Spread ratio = 1.97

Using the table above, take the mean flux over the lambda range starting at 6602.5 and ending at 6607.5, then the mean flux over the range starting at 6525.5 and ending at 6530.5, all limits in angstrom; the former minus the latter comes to -0.8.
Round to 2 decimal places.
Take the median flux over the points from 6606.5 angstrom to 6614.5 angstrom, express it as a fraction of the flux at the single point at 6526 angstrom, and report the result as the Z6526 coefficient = 1.01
